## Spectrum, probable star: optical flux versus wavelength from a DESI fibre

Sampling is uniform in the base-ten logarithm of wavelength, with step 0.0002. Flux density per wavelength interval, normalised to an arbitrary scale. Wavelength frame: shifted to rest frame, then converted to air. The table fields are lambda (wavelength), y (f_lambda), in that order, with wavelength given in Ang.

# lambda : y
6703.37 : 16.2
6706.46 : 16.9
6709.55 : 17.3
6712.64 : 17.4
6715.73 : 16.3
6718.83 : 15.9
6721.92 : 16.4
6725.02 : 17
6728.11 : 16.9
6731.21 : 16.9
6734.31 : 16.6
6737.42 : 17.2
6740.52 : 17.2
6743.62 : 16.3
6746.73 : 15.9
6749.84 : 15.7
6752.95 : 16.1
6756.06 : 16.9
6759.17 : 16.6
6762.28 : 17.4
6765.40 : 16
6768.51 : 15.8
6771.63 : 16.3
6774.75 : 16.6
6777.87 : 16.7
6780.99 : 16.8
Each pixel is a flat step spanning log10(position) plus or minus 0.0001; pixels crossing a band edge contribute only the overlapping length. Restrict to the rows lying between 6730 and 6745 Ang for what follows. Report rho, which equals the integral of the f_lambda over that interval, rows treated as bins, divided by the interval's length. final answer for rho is 16.8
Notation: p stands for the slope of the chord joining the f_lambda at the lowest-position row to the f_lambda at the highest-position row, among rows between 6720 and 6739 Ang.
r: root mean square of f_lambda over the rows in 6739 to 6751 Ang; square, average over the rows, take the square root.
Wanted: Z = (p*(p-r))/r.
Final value -0.05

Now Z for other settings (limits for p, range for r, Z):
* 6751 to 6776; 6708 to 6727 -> -0.02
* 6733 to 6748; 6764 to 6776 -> 0.06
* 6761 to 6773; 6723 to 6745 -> 0.12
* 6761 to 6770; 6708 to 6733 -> 0.26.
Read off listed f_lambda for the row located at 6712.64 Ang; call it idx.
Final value 17.4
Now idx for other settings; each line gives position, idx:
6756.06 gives 16.9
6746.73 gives 15.9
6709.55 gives 17.3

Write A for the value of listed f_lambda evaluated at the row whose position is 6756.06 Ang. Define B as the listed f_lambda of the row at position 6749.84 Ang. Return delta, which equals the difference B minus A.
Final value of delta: -1.20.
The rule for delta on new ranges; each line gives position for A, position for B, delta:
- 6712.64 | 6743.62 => -1.10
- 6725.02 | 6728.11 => -0.10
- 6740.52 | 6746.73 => -1.30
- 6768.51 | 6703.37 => 0.40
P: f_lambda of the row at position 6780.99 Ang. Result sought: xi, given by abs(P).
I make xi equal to 16.8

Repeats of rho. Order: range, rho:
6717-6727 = 16.5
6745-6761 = 16.3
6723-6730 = 16.9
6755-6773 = 16.5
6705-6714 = 17.2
